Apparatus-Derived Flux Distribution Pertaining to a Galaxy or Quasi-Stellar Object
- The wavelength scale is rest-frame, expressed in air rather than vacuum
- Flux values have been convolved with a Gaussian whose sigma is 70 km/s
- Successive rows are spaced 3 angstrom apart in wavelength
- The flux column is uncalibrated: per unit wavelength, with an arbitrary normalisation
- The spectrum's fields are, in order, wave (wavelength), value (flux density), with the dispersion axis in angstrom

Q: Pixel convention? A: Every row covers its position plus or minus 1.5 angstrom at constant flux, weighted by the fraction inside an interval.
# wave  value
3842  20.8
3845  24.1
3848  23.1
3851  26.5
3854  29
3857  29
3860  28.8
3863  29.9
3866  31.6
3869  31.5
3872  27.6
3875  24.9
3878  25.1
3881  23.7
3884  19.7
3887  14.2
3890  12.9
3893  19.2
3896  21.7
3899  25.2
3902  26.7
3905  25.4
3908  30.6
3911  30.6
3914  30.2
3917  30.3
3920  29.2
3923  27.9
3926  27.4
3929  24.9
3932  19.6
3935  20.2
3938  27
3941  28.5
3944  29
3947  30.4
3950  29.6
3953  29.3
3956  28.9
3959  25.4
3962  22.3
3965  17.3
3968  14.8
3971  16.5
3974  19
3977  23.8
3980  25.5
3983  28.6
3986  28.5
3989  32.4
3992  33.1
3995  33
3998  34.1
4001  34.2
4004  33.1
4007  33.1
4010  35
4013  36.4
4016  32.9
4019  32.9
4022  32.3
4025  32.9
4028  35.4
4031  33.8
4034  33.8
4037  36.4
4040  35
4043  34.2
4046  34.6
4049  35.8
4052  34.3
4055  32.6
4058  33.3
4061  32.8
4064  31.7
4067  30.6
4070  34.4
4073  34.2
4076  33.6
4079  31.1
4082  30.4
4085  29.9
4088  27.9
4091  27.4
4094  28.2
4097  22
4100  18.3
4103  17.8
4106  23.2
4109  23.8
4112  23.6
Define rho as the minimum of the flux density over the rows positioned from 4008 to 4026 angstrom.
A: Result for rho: 32.3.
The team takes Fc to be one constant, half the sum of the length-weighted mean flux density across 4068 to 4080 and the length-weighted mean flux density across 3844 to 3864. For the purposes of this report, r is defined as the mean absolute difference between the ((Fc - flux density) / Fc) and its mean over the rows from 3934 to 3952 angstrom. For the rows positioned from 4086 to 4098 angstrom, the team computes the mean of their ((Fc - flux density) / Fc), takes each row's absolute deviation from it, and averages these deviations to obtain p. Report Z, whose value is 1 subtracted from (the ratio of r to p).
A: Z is 0.2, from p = 0.072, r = 0.08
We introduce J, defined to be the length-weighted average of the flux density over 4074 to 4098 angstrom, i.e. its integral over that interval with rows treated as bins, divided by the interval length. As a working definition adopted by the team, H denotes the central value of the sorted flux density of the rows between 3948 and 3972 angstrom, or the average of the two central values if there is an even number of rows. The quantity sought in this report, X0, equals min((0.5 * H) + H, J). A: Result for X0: 29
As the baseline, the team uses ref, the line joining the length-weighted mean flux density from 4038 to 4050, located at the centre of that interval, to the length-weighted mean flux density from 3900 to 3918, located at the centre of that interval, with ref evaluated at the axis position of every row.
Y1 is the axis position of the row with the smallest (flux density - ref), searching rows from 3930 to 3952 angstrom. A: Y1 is 3932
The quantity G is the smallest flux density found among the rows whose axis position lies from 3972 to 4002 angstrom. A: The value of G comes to 19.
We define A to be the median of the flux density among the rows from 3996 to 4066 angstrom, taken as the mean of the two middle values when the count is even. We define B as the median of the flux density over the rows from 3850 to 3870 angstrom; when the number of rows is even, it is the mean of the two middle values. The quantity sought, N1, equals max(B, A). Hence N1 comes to 33.8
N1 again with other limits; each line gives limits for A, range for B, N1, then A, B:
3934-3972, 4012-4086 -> 33.6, 27.0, 34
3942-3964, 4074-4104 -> 29.0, 29.0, 28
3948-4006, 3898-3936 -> 28.6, 28.6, 27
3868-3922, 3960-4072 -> 33.0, 25.3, 33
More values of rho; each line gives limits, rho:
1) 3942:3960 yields 25.4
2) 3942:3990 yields 14.8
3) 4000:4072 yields 30.6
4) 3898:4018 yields 14.8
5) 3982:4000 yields 28.5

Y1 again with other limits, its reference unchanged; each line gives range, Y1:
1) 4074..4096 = 4091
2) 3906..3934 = 3932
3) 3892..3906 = 3893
